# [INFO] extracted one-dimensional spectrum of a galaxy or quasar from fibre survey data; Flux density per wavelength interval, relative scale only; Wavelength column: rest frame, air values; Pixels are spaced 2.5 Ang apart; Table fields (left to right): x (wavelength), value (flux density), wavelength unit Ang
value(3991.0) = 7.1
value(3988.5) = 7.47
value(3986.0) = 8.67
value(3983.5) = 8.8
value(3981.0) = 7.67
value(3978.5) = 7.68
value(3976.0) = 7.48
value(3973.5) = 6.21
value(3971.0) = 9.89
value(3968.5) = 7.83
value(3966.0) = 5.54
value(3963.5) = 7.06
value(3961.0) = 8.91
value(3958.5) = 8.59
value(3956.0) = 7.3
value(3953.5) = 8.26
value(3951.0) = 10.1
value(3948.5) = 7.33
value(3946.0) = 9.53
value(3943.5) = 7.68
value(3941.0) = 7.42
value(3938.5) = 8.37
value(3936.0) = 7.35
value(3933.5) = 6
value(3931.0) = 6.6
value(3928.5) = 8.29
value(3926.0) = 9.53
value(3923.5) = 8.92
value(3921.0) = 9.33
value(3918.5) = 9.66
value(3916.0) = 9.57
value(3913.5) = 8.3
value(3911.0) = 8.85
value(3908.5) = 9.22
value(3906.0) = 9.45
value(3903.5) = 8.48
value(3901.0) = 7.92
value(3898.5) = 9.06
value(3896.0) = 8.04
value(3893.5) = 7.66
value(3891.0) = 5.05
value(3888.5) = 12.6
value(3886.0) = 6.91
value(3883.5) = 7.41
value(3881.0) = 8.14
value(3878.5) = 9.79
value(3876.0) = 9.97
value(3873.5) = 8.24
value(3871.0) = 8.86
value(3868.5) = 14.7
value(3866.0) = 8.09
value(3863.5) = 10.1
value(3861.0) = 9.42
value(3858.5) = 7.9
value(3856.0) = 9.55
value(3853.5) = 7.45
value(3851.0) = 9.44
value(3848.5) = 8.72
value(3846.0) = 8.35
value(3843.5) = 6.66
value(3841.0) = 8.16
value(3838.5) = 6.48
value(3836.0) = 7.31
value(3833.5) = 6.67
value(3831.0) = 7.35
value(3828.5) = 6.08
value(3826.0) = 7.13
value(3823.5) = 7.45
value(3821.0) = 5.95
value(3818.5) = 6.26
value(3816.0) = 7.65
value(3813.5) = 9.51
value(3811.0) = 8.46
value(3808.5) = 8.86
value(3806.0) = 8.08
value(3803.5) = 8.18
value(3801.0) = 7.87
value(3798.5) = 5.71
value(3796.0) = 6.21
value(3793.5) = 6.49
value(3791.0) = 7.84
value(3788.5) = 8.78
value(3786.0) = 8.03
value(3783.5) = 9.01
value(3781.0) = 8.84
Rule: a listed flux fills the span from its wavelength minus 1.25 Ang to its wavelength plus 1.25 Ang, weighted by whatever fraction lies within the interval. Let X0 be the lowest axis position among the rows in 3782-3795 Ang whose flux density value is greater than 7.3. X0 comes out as 3783.5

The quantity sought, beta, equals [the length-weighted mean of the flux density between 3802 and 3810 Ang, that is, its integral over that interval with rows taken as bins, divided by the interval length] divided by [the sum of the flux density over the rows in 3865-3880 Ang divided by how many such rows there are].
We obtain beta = 0.84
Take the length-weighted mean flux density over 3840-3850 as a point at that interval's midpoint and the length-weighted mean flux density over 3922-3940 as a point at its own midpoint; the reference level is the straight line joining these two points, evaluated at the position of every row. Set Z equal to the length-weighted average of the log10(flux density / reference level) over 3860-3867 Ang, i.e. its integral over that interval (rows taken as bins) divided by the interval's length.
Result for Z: 0.06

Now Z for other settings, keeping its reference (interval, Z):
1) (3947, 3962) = 0.03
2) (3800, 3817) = 0.02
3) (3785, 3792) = 0.01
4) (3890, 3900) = -0.03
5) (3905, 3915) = 0.05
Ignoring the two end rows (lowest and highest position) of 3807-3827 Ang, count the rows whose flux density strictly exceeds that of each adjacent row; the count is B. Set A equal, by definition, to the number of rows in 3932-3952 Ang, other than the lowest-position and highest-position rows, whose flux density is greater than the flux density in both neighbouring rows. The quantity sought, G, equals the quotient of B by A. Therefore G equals 1.0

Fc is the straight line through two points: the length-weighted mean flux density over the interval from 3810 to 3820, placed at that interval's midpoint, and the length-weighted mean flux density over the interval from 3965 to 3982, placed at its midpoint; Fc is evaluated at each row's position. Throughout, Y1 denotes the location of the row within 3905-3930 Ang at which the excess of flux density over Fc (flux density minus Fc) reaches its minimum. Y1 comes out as 3913.5 Ang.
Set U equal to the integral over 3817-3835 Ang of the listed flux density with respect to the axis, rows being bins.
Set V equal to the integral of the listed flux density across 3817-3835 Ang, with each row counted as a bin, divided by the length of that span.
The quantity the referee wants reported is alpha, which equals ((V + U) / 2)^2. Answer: 4076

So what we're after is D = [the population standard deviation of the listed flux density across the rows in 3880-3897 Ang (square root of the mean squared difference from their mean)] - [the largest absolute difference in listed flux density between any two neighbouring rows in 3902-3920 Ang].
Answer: 0.9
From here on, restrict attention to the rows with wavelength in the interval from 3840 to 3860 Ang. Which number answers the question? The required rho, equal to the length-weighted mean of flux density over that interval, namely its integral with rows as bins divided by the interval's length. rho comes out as 8.29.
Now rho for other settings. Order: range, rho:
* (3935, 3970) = 7.97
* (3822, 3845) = 7.03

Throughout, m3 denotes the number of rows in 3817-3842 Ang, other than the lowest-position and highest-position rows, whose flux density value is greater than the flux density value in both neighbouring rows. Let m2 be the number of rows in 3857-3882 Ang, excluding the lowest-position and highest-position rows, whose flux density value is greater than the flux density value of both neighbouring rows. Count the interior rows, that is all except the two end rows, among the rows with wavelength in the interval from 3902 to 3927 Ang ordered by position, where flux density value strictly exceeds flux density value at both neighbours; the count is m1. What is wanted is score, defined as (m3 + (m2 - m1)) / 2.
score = 2.0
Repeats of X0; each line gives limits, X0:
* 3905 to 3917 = 3906.0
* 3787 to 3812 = 3788.5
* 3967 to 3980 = 3968.5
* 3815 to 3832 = 3816.0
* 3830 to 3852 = 3831.0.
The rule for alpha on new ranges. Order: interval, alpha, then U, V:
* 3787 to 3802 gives 3274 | 107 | 7.2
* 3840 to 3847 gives 945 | 54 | 7.7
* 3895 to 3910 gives 4854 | 131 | 8.7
